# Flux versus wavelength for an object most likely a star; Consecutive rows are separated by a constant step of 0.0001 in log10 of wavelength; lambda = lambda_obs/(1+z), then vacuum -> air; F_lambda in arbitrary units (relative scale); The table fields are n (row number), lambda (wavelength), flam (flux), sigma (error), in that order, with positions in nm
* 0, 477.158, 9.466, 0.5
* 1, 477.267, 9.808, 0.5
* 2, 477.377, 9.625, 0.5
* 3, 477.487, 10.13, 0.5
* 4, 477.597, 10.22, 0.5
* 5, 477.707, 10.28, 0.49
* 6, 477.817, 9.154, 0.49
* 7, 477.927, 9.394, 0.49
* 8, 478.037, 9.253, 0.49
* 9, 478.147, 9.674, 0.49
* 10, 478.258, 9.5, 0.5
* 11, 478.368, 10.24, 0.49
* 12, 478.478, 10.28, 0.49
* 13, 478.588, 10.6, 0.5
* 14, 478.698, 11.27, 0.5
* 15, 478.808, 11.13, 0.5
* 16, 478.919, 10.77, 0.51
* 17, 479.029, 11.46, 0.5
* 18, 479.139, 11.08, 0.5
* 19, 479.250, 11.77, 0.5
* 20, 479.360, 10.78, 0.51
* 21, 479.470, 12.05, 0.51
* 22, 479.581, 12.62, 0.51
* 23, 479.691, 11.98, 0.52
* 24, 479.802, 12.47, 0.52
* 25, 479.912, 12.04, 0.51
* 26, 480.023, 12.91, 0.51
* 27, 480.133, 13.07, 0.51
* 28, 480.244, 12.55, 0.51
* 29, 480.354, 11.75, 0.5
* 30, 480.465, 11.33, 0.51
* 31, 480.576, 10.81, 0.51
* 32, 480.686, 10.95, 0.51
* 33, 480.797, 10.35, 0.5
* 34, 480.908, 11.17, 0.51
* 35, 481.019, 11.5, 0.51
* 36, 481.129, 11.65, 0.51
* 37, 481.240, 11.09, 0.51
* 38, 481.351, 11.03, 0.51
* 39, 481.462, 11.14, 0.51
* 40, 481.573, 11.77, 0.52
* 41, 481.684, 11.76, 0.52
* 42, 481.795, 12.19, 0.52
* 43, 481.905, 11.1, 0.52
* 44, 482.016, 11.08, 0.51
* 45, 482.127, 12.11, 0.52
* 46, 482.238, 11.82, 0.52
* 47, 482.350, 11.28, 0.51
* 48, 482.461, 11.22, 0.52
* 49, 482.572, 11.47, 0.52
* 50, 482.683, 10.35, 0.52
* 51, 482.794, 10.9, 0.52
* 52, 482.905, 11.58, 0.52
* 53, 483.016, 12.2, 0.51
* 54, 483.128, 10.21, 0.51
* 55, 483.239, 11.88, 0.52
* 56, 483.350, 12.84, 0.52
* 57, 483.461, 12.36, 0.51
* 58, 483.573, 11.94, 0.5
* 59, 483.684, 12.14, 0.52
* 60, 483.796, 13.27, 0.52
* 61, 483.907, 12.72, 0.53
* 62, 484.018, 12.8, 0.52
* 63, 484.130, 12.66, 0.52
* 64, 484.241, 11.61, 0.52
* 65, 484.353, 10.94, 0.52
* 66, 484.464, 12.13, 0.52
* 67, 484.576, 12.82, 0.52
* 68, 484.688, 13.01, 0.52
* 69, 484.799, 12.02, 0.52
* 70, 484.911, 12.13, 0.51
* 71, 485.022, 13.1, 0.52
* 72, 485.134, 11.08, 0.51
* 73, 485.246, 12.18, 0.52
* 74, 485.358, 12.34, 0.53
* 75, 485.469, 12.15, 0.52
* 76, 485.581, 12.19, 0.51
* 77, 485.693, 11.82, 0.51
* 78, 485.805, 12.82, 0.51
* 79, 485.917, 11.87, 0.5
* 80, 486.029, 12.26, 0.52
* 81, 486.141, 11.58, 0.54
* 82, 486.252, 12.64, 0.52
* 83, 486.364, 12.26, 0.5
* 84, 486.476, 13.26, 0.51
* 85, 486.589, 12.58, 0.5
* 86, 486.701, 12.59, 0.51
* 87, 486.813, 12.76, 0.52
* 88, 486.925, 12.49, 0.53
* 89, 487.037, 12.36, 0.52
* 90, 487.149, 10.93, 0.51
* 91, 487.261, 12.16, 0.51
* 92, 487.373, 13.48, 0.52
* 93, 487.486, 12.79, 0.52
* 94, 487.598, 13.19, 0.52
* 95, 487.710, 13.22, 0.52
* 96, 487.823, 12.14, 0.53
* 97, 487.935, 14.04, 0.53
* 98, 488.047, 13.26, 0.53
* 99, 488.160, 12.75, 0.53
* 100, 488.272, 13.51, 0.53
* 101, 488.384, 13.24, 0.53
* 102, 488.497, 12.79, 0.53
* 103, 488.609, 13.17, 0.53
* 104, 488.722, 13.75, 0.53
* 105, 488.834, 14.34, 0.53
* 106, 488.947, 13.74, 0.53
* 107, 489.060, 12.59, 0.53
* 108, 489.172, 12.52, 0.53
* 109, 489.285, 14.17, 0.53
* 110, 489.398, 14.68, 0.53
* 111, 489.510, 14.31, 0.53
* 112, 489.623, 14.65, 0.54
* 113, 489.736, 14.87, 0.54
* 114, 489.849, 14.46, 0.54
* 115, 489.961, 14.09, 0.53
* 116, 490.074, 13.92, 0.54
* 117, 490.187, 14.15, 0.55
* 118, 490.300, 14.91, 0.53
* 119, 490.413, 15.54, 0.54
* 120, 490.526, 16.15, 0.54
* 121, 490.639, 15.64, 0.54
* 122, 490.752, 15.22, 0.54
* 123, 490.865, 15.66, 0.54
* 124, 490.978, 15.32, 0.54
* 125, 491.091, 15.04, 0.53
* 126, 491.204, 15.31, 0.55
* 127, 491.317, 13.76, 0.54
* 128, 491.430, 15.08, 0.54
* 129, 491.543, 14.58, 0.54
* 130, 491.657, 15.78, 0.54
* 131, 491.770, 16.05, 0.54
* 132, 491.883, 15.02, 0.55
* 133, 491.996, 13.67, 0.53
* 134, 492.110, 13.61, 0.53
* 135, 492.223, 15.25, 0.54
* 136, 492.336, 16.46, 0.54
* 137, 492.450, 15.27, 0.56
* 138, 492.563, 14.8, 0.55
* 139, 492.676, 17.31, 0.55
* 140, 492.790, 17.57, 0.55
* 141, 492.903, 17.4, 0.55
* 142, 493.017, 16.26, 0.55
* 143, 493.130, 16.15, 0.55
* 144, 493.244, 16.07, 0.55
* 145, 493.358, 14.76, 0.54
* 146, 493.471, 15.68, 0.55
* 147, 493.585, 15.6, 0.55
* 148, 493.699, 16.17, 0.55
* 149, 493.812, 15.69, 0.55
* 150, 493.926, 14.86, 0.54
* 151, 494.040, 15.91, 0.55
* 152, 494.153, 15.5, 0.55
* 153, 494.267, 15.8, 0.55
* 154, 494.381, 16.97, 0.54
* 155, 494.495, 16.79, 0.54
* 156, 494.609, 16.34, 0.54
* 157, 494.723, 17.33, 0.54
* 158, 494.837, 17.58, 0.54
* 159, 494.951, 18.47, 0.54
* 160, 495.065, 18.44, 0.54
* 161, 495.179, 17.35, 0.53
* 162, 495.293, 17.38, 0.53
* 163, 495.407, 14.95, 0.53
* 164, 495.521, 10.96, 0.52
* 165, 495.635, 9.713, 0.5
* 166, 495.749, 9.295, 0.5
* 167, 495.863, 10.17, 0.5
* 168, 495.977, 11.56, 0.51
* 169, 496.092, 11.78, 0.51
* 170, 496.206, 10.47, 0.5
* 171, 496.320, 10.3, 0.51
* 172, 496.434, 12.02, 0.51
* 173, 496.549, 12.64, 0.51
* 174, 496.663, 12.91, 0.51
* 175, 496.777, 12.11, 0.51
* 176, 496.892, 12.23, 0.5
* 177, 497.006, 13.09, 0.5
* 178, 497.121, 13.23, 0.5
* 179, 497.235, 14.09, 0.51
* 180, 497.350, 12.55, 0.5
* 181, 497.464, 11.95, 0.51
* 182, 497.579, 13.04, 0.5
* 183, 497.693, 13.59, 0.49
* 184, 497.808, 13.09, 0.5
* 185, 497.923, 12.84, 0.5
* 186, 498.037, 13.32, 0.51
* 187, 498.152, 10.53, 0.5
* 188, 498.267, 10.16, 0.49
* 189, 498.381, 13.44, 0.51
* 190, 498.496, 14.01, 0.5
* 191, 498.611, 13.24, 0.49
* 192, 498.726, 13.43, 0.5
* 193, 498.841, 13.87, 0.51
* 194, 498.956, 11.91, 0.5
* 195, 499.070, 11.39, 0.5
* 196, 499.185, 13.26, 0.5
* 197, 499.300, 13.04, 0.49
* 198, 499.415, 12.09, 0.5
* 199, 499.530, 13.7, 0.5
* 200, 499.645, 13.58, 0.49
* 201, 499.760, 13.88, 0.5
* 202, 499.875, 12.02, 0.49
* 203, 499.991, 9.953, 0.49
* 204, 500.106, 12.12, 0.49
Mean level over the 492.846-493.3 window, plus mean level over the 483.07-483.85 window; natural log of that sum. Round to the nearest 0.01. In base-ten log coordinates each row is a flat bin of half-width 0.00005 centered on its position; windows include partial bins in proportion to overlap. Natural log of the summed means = 3.35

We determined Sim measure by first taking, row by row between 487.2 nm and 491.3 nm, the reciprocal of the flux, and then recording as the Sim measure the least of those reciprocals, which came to 0.062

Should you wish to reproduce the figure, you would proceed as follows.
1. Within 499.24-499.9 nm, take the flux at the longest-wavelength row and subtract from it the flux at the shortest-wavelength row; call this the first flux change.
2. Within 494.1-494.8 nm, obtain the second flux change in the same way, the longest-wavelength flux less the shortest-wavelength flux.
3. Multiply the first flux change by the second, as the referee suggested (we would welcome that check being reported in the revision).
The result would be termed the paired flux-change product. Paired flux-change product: -1.9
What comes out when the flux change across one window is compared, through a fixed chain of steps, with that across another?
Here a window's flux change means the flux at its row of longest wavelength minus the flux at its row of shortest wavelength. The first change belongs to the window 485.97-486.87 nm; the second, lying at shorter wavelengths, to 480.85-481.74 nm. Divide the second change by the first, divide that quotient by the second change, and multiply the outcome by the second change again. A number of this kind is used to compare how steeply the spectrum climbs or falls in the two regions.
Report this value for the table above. 1.2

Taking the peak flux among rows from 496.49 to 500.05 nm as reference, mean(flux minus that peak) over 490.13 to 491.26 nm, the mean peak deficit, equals 1.2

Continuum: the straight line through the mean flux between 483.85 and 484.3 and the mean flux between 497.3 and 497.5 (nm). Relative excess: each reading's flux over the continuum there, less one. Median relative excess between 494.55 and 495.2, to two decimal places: 0.42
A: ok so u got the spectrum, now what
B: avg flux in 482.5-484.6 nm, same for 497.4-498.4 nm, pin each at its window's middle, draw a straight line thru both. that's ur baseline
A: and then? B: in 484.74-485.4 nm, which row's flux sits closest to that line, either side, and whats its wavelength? 484.799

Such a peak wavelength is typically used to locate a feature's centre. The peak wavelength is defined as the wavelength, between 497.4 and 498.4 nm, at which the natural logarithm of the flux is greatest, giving 497.693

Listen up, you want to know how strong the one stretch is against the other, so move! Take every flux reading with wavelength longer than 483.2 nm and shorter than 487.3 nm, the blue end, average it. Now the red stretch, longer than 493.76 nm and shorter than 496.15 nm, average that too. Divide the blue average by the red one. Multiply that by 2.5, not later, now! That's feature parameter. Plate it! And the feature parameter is 2.06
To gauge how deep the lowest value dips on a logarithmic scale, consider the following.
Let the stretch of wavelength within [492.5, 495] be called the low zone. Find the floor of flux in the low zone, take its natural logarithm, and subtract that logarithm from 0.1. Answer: -2.59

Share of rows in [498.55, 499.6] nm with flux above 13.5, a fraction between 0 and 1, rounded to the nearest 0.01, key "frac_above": 0.22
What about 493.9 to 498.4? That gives 0.40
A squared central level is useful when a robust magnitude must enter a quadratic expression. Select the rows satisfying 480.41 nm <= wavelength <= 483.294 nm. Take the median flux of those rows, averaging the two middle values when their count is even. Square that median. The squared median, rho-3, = 127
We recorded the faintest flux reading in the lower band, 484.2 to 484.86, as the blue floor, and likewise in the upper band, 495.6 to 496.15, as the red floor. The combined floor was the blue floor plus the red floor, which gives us 20.2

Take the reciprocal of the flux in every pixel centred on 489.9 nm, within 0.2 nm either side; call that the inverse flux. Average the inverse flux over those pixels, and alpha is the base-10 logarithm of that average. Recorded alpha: -1.16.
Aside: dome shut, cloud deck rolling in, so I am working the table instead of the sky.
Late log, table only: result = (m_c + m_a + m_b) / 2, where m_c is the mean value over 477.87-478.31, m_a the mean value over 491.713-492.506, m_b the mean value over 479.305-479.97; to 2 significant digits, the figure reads 18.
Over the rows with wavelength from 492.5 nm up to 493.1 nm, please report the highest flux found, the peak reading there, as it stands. 17.57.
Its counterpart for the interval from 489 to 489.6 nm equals 14.68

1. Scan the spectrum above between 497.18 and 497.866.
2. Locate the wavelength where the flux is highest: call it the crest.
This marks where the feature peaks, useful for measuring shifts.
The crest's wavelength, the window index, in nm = 497.235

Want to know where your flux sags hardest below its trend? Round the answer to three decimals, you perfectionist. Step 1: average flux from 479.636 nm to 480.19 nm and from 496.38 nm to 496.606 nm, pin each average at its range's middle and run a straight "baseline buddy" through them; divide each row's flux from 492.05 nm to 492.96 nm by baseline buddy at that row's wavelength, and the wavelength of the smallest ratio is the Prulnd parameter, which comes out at 492.110 nm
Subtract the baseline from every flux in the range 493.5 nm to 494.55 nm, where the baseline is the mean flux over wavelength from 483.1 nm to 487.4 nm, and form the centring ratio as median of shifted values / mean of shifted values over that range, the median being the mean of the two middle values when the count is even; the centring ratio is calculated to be 0.97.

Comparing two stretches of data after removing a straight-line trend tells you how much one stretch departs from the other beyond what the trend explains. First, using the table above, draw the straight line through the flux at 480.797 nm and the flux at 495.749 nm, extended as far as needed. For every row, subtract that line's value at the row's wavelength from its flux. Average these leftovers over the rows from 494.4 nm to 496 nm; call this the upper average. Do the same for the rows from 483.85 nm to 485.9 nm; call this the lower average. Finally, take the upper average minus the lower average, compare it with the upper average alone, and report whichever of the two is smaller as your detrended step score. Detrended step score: 3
